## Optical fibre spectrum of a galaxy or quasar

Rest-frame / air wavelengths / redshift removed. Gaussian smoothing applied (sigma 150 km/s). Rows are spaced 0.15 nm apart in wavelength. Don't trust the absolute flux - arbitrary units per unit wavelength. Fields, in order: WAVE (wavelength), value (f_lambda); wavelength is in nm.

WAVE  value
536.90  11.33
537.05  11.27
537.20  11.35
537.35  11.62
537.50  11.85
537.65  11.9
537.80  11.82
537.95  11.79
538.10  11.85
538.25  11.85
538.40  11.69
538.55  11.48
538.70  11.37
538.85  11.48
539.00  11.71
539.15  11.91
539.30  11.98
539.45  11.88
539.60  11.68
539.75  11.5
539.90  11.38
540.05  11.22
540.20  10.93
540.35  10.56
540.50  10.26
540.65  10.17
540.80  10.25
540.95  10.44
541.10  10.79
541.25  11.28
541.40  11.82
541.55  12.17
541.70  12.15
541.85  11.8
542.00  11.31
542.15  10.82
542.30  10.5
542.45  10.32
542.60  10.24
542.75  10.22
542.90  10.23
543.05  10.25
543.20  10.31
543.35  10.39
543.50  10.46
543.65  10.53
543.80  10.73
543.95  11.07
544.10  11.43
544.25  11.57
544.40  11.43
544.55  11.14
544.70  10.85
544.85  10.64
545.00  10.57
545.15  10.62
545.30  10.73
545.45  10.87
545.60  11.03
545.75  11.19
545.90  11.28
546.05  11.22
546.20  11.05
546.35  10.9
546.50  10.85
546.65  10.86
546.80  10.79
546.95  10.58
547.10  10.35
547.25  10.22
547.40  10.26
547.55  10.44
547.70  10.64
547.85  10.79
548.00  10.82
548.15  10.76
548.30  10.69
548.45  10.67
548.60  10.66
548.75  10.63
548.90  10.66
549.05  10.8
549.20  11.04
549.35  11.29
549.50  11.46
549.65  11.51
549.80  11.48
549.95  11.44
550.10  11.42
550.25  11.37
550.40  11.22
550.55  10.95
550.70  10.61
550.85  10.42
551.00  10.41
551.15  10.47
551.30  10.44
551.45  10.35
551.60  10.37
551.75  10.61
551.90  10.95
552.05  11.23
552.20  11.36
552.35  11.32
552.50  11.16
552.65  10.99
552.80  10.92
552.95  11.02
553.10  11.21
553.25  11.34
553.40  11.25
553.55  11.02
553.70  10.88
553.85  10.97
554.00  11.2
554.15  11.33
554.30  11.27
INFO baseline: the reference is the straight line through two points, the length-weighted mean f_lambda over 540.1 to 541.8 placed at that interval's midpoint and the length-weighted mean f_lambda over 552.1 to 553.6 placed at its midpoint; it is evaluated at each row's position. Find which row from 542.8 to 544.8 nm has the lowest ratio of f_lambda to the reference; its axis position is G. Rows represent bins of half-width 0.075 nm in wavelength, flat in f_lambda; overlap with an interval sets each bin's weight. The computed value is 542.90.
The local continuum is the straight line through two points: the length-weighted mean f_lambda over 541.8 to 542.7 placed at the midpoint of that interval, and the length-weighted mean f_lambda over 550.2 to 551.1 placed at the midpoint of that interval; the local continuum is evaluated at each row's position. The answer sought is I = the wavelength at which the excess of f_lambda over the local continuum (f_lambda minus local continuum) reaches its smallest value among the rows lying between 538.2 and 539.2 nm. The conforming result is 538.70 nm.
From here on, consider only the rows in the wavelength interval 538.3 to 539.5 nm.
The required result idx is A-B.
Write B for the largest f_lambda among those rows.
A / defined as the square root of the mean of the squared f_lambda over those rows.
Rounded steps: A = 11.7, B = 11.98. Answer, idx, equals -0.29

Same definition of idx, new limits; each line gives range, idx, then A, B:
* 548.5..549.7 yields -0.50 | 11.0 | 11.51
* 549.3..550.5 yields -0.11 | 11.4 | 11.51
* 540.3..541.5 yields -1.11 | 10.7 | 11.82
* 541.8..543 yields -1.11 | 10.7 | 11.8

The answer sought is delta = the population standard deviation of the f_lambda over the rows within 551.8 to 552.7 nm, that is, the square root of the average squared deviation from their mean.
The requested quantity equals 0.154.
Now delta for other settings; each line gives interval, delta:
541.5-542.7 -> 0.753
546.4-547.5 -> 0.261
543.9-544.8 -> 0.249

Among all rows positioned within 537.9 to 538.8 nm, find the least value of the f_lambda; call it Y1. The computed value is 11.37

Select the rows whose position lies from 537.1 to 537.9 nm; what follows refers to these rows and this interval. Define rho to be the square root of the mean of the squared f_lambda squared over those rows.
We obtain 137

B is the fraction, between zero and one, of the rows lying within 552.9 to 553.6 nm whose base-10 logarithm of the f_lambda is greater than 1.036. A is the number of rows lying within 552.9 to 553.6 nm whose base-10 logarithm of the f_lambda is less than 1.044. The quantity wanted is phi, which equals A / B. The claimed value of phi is 2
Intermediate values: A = 2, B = 1.0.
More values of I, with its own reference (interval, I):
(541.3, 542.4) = 542.30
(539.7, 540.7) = 540.65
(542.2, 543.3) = 542.75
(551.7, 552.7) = 551.75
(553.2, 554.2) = 553.70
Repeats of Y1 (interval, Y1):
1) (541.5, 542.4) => 10.5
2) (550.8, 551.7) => 10.35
